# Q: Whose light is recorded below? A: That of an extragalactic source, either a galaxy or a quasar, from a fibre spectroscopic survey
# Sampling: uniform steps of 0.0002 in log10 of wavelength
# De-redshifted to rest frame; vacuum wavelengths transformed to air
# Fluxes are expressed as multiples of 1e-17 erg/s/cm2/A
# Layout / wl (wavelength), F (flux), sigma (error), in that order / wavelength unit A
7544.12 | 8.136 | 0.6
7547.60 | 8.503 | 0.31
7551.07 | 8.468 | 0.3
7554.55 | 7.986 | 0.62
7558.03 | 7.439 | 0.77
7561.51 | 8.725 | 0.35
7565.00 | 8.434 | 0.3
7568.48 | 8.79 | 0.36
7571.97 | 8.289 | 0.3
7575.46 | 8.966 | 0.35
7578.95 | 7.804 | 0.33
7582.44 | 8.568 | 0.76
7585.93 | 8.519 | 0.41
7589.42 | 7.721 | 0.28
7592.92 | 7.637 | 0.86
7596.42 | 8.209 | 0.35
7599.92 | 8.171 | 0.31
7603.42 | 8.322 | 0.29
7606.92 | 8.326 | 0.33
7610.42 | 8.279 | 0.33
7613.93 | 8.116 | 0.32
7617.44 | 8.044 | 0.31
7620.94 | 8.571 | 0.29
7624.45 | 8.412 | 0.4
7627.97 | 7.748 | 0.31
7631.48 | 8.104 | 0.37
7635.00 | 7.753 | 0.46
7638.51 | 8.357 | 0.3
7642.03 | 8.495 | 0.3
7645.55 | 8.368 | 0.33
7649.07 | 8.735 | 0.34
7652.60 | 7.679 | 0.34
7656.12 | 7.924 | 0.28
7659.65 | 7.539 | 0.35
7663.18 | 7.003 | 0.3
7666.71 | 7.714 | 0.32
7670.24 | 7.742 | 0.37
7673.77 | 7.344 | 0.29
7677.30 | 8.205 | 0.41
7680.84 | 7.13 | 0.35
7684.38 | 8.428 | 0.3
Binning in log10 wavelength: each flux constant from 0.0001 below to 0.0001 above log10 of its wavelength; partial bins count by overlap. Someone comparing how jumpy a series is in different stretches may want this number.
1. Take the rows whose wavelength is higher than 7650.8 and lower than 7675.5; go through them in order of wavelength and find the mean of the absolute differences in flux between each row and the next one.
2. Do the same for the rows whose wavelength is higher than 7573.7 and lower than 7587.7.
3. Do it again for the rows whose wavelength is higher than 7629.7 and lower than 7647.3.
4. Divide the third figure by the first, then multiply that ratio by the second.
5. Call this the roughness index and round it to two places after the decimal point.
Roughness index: 0.52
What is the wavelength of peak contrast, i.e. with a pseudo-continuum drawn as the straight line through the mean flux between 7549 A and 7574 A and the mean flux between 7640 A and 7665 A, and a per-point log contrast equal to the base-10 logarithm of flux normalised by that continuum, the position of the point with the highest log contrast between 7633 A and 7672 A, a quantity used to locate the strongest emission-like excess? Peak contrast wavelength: 7649.07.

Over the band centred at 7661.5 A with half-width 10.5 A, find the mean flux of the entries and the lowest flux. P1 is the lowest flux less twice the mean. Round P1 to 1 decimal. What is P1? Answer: -8.2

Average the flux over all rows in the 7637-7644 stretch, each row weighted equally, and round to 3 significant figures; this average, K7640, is 8.43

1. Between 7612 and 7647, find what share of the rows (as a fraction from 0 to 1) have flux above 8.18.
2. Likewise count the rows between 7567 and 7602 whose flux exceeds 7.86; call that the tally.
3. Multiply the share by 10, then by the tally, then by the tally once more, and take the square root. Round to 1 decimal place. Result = 15.7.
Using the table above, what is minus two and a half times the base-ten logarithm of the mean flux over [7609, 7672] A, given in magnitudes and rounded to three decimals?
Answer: -2.262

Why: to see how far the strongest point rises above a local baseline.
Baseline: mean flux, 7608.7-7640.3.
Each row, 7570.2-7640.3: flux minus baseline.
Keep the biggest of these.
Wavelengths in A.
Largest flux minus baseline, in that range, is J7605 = 0.8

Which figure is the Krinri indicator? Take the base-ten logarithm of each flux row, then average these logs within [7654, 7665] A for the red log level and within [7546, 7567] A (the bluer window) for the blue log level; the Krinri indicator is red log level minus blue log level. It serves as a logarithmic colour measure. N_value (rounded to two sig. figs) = -0.042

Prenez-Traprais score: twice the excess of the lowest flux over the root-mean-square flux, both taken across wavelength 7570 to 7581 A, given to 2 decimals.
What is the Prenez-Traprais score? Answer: -1.13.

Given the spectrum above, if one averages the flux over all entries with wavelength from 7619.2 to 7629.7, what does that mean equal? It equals 8.24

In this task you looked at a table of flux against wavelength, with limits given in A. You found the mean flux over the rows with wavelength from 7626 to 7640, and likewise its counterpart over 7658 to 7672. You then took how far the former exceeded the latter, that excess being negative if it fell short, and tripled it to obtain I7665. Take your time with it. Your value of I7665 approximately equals 1.5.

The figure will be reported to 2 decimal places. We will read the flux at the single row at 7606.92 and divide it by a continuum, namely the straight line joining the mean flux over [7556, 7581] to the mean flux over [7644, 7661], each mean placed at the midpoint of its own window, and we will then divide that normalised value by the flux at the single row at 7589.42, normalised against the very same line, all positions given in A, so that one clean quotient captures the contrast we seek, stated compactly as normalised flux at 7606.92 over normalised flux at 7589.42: 1.09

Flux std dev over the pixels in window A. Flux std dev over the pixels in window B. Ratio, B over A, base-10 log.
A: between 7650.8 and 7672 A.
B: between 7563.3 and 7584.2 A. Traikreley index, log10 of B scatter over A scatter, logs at 0.11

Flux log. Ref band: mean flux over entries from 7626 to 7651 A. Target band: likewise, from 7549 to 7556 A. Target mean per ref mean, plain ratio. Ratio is 1.00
